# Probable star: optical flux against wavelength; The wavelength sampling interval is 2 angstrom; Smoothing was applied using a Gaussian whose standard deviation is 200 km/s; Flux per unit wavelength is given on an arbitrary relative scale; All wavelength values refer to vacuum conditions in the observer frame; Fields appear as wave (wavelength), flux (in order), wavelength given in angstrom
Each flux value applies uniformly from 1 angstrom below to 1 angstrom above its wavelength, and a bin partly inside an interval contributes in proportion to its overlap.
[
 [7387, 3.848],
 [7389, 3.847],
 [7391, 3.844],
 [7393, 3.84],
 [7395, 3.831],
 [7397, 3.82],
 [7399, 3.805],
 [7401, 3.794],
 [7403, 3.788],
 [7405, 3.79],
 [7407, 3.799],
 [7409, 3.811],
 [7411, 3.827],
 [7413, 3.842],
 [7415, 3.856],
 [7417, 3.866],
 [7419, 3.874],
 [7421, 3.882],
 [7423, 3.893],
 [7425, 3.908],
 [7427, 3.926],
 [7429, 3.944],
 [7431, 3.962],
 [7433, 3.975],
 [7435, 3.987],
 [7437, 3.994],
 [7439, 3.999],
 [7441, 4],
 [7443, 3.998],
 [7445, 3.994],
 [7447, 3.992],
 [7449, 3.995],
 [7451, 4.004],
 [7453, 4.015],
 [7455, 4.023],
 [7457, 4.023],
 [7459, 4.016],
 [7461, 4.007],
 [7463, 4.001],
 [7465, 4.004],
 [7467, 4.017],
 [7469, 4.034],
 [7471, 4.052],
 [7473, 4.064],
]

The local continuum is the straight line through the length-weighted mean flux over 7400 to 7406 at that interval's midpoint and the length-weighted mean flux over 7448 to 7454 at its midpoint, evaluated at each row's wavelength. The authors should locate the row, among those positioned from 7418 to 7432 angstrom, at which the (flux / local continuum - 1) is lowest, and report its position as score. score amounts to 7421 angstrom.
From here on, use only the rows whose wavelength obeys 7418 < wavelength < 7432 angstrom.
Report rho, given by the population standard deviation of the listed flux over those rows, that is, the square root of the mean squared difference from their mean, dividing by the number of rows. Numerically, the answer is 0.0303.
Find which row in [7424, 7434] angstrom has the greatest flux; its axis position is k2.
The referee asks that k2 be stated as 7433 angstrom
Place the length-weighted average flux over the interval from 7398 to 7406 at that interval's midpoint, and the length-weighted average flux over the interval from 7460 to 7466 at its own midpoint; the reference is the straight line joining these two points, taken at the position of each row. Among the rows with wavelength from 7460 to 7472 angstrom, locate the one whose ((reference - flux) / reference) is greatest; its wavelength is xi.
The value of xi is 7465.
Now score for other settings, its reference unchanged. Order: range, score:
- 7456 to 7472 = 7465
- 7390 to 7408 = 7405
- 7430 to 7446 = 7445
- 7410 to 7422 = 7411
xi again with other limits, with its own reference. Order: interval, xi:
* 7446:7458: 7449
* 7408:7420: 7409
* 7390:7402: 7401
